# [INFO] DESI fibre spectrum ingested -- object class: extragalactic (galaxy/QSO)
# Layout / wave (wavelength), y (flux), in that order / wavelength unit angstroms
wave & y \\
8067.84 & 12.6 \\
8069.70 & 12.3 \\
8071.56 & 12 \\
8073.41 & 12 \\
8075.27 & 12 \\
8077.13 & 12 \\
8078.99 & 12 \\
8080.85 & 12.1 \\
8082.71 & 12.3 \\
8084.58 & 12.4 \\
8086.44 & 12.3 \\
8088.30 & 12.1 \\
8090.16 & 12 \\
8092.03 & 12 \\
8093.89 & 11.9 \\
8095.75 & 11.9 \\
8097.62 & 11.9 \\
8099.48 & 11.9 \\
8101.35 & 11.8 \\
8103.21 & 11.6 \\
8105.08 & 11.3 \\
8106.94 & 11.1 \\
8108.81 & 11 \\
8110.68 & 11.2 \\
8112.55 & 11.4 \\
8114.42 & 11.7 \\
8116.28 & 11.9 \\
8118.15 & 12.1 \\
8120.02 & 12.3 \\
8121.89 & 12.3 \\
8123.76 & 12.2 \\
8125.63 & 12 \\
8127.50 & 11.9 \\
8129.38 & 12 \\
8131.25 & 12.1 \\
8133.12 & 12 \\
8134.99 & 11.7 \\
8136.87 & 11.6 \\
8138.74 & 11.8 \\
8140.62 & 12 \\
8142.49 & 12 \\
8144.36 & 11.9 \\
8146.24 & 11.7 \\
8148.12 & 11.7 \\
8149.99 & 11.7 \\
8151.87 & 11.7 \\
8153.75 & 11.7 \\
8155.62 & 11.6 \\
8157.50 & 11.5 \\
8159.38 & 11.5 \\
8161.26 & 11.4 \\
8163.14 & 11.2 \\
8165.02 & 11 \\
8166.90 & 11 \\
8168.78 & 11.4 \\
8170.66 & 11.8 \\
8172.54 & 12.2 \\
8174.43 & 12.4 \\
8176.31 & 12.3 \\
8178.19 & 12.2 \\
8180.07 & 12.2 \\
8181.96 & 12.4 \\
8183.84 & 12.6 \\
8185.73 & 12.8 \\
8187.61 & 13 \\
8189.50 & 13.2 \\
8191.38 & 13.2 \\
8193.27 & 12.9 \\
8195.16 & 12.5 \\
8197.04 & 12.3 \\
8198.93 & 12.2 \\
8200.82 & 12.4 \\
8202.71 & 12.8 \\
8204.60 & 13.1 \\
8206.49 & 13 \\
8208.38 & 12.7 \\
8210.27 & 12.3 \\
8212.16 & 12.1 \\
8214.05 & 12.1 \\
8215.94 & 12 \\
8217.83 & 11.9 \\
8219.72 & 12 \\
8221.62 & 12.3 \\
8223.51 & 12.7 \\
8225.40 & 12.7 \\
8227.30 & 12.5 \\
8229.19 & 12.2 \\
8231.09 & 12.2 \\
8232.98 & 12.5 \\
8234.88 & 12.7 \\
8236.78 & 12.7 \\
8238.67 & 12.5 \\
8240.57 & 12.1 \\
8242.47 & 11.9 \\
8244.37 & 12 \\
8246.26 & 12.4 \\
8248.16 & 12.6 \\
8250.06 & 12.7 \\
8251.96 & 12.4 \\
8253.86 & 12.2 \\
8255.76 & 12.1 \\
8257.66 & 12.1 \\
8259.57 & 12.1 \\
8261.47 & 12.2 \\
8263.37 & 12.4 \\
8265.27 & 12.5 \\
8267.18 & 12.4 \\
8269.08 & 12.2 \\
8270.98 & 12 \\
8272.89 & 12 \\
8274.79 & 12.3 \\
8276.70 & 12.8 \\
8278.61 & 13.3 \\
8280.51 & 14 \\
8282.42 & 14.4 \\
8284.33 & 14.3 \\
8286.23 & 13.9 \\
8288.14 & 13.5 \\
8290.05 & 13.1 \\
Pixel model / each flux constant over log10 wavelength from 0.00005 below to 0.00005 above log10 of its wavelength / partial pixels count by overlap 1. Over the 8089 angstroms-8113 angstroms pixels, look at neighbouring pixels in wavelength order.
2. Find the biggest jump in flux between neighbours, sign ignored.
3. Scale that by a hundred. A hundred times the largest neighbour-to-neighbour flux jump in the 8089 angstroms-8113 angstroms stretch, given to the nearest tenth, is 30.0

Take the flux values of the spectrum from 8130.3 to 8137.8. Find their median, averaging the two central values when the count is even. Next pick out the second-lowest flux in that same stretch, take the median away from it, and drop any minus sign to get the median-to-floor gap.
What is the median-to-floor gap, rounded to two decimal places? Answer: 0.15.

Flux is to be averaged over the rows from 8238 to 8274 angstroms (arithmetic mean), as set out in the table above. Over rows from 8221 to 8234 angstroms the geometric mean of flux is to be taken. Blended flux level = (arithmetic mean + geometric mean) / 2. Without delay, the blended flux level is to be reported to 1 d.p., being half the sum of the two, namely 12.3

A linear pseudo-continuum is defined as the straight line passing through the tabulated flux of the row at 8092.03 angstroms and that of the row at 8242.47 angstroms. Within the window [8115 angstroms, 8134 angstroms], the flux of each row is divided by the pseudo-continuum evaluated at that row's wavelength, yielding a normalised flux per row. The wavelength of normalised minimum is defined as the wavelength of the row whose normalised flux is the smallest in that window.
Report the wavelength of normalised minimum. 8116.28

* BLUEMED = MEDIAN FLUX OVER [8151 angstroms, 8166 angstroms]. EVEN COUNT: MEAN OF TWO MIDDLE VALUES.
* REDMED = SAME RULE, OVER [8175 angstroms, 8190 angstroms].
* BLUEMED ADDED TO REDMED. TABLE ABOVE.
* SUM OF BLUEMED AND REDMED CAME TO 24.0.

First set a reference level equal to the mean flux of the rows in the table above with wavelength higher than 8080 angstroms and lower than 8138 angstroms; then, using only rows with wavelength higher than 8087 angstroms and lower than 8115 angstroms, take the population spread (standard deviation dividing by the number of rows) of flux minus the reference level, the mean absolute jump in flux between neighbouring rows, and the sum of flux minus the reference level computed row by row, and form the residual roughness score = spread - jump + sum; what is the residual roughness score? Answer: -3.0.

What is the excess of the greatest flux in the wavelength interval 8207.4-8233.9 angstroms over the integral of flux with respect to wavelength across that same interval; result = -313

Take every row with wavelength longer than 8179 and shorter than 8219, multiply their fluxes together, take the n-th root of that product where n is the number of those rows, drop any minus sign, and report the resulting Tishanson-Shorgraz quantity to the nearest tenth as 12.6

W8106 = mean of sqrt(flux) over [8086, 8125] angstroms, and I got 3.44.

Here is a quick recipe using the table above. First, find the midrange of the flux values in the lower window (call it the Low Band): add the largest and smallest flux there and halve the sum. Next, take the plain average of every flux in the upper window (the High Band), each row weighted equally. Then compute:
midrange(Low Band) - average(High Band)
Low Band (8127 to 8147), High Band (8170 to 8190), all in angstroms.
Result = -0.6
